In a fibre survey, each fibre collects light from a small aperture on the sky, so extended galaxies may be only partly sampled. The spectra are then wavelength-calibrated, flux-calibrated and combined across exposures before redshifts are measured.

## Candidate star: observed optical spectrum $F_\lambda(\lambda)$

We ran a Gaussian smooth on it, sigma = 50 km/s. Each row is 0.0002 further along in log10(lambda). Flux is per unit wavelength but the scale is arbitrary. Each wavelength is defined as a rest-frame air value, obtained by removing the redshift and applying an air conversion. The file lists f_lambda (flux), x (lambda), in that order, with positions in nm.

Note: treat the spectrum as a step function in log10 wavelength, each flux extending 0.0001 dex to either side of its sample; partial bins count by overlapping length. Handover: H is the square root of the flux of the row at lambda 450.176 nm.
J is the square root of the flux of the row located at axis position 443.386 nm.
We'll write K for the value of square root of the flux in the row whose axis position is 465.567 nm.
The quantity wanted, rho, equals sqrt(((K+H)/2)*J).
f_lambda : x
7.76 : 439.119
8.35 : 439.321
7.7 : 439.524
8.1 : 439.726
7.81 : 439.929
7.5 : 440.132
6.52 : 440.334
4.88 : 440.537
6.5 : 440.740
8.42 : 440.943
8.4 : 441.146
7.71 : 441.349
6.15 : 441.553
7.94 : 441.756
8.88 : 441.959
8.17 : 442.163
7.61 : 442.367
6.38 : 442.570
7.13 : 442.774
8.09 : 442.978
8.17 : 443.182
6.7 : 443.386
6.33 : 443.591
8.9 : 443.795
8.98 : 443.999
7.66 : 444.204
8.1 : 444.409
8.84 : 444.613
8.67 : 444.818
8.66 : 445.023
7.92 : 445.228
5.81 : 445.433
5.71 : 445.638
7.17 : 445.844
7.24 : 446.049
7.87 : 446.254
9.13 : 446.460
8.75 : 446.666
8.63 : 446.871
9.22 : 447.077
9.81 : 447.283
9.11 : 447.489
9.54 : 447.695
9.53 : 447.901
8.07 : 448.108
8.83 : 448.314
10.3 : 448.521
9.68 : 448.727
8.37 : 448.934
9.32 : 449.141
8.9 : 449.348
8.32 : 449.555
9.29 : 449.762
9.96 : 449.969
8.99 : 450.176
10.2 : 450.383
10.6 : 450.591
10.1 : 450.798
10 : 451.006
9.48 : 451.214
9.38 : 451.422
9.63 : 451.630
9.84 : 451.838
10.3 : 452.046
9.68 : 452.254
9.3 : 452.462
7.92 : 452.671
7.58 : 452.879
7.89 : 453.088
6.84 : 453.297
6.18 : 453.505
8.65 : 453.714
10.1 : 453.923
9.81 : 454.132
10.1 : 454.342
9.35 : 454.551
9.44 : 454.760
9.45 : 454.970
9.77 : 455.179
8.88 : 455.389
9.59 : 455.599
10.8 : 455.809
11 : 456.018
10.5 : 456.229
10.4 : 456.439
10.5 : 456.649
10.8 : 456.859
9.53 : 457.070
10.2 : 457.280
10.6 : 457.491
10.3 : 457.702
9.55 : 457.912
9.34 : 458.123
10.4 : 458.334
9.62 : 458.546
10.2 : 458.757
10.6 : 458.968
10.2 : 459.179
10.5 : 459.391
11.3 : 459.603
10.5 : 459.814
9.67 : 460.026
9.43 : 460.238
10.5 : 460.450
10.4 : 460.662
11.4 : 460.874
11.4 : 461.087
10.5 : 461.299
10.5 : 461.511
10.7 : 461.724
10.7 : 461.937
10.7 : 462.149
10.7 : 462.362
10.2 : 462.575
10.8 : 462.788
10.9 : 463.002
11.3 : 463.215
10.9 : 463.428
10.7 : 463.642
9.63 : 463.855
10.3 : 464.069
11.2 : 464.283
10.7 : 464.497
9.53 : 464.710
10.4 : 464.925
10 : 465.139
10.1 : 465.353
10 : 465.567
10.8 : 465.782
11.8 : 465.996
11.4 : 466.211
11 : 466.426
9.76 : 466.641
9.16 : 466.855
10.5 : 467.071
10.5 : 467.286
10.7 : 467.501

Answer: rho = 2.82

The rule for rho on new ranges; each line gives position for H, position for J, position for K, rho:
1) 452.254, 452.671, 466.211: 3.02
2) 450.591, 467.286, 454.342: 3.23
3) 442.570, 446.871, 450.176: 2.85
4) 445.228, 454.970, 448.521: 3.04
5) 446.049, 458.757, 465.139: 3.06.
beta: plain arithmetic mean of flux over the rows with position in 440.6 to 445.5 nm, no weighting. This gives 7.8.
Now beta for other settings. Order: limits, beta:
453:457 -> 9.5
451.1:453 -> 9.2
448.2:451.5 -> 9.5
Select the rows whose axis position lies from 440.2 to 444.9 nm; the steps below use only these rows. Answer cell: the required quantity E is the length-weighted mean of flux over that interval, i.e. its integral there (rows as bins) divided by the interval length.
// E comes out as 7.6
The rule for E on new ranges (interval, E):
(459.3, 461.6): 10.6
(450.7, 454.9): 9.1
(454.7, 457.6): 10.1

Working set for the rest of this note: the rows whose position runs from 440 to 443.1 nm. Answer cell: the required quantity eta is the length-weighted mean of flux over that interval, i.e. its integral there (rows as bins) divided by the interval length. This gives 7.4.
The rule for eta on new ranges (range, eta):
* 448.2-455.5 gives 9.2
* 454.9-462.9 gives 10.3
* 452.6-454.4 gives 8.3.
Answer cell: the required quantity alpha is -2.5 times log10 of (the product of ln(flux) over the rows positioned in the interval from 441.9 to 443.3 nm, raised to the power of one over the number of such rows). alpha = -0.78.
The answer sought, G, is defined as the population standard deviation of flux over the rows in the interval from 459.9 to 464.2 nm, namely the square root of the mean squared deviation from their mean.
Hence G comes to 0.5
